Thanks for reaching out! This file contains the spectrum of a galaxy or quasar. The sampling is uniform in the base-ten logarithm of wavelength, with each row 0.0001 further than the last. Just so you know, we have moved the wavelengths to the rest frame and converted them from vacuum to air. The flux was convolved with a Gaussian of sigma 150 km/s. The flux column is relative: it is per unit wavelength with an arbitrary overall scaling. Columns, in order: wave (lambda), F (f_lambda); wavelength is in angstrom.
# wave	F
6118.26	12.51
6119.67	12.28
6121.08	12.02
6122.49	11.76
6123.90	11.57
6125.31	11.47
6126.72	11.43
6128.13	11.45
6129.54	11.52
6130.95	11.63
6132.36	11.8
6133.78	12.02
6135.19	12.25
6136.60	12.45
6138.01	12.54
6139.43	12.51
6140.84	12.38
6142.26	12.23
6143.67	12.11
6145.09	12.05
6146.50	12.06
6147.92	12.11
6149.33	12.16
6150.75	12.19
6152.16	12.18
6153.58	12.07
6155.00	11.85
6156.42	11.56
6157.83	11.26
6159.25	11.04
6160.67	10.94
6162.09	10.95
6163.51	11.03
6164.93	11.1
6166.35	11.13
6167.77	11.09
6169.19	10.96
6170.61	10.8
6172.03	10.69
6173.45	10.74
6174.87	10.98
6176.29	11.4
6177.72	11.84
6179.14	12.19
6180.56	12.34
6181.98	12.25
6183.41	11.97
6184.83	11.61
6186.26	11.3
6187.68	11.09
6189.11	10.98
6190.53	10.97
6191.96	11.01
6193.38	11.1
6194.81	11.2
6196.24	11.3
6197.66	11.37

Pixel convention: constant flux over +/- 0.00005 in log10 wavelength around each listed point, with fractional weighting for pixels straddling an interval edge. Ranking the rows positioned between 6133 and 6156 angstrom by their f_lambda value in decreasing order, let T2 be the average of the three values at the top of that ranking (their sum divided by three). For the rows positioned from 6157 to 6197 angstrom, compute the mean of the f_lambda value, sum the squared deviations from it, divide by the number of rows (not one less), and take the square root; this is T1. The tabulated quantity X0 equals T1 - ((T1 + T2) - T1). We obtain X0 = -12.1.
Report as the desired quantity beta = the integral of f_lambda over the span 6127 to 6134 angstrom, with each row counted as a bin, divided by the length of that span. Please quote 11.6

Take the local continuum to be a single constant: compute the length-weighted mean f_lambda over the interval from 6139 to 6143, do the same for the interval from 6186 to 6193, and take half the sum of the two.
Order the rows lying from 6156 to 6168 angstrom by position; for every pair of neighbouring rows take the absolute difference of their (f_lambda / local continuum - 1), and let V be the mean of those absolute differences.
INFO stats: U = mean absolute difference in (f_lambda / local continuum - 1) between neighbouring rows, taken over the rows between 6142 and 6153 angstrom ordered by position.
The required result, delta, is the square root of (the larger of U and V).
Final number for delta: 0.095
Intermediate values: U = 0.004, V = 0.009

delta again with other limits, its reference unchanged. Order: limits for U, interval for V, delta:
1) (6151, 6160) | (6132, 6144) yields 0.139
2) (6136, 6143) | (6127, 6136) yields 0.117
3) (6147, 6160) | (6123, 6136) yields 0.115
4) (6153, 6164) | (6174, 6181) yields 0.170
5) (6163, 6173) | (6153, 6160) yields 0.148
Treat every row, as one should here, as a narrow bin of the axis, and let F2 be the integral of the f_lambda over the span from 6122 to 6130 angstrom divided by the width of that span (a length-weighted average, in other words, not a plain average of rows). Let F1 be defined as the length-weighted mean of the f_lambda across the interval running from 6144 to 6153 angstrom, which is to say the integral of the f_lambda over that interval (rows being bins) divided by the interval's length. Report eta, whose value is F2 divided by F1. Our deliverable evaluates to 0.95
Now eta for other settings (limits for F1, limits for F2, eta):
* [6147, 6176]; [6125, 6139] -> 1.05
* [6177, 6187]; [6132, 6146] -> 1.03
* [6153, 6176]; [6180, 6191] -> 1.04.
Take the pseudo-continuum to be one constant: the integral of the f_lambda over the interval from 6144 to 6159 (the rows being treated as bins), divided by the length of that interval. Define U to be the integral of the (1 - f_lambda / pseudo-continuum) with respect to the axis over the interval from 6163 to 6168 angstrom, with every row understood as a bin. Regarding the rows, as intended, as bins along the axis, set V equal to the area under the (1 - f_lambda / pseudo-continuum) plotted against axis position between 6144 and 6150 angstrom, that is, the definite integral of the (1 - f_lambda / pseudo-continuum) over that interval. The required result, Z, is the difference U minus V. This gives 0.4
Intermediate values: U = 0.35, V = -0.09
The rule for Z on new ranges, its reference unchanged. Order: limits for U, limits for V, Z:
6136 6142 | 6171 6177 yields -0.8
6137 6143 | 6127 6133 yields -0.4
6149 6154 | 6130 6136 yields -0.1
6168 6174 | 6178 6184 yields 0.7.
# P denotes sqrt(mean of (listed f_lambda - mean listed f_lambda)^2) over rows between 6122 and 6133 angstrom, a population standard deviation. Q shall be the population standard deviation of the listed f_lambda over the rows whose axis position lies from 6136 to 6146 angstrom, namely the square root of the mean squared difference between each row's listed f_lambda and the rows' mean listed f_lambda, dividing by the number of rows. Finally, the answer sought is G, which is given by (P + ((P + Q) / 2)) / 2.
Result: 0.1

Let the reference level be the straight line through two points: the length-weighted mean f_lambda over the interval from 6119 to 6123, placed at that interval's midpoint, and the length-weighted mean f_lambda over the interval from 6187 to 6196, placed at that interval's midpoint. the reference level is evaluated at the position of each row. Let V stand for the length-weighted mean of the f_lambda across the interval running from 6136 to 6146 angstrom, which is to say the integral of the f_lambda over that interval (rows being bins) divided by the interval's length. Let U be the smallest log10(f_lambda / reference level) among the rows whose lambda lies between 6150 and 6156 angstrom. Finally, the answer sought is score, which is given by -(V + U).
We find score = -12.3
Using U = 0.011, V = 12.3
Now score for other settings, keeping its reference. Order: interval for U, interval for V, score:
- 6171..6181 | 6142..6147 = -12.1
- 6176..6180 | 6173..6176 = -11.0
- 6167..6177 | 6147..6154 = -12.1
